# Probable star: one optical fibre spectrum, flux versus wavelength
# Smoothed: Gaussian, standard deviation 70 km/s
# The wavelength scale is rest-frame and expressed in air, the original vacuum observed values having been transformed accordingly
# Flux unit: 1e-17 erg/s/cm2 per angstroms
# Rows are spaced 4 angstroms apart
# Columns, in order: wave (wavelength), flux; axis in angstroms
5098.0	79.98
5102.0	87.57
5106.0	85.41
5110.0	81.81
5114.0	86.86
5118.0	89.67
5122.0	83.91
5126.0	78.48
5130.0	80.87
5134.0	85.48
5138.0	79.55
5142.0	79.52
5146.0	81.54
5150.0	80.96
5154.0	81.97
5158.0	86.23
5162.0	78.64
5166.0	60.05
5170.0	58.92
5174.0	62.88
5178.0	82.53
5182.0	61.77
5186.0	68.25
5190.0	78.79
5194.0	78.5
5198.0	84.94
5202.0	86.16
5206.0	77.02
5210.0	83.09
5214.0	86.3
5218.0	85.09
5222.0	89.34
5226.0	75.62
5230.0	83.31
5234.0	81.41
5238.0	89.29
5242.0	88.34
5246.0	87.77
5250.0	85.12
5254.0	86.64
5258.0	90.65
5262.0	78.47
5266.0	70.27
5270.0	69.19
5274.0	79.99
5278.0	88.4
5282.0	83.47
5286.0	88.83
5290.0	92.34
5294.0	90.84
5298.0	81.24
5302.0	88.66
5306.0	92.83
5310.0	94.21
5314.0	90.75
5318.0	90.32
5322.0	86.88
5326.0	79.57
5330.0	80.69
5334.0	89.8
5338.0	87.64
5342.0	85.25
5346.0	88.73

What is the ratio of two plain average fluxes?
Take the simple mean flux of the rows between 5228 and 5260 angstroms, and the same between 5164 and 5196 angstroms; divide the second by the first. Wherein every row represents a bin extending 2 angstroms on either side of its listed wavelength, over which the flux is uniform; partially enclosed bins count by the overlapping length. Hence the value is 0.80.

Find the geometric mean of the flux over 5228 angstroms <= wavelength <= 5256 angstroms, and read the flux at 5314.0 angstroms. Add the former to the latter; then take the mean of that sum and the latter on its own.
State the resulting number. 134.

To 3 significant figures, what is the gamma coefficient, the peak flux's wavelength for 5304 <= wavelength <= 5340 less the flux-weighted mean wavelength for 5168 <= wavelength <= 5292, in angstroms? 78.0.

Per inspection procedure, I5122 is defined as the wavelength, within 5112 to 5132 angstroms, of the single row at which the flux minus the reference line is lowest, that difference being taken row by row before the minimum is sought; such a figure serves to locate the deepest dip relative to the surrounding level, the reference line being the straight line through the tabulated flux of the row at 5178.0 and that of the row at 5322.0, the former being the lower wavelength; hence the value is 5126.0 angstroms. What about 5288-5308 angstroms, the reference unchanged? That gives 5298.0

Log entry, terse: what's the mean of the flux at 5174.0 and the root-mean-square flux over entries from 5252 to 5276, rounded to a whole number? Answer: 71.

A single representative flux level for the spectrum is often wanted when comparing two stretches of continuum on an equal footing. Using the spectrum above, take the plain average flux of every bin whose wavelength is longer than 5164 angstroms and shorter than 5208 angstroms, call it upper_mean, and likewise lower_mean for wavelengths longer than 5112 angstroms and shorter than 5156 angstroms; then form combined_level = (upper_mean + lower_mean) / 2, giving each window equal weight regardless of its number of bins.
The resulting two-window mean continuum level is 77.7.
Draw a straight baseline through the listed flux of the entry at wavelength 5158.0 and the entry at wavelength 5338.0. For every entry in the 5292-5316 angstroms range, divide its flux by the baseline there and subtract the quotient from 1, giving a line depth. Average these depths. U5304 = -0.027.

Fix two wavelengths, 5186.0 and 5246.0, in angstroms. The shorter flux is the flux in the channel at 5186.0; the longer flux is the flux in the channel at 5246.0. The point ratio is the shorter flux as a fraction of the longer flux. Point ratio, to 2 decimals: 0.78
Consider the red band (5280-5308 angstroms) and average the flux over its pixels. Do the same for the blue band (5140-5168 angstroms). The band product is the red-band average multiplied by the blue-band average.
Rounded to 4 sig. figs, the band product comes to 6925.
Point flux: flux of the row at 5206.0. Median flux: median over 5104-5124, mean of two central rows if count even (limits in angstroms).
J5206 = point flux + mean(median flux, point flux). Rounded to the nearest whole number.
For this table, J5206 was 158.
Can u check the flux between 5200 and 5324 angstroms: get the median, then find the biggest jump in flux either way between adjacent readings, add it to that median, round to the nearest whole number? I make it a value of 100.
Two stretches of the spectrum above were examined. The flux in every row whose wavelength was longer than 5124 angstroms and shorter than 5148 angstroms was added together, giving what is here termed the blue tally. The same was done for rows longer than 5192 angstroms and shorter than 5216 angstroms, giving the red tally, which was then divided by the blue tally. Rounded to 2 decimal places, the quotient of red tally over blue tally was 1.02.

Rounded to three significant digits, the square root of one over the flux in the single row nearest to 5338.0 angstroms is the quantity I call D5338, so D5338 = 0.107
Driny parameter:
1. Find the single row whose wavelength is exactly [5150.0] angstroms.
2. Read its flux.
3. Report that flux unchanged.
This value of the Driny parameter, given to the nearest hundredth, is 80.96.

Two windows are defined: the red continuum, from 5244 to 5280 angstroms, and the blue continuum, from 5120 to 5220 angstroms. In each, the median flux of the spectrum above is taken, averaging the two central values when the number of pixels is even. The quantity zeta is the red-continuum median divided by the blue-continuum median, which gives 1.05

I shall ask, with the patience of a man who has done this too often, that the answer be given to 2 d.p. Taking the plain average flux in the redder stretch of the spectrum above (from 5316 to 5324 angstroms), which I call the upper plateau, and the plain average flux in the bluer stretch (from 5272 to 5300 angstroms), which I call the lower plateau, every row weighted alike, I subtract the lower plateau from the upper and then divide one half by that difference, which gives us 0.23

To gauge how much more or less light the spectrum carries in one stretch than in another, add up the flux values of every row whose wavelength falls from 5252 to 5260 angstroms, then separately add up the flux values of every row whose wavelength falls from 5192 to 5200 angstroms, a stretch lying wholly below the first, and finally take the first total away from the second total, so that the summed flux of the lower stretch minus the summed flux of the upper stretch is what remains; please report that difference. -14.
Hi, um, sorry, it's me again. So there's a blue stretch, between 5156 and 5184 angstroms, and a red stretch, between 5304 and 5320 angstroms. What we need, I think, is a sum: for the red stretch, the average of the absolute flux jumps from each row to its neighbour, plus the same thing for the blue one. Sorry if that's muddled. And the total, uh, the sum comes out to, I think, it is 13.7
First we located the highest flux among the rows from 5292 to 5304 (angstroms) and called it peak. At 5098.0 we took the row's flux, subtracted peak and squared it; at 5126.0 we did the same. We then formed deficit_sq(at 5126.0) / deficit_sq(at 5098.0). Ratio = 1.30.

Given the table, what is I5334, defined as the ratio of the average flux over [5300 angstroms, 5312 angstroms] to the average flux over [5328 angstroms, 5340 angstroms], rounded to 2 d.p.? 1.07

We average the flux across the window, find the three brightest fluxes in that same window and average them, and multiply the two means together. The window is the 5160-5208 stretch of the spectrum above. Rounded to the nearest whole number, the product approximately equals 6189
